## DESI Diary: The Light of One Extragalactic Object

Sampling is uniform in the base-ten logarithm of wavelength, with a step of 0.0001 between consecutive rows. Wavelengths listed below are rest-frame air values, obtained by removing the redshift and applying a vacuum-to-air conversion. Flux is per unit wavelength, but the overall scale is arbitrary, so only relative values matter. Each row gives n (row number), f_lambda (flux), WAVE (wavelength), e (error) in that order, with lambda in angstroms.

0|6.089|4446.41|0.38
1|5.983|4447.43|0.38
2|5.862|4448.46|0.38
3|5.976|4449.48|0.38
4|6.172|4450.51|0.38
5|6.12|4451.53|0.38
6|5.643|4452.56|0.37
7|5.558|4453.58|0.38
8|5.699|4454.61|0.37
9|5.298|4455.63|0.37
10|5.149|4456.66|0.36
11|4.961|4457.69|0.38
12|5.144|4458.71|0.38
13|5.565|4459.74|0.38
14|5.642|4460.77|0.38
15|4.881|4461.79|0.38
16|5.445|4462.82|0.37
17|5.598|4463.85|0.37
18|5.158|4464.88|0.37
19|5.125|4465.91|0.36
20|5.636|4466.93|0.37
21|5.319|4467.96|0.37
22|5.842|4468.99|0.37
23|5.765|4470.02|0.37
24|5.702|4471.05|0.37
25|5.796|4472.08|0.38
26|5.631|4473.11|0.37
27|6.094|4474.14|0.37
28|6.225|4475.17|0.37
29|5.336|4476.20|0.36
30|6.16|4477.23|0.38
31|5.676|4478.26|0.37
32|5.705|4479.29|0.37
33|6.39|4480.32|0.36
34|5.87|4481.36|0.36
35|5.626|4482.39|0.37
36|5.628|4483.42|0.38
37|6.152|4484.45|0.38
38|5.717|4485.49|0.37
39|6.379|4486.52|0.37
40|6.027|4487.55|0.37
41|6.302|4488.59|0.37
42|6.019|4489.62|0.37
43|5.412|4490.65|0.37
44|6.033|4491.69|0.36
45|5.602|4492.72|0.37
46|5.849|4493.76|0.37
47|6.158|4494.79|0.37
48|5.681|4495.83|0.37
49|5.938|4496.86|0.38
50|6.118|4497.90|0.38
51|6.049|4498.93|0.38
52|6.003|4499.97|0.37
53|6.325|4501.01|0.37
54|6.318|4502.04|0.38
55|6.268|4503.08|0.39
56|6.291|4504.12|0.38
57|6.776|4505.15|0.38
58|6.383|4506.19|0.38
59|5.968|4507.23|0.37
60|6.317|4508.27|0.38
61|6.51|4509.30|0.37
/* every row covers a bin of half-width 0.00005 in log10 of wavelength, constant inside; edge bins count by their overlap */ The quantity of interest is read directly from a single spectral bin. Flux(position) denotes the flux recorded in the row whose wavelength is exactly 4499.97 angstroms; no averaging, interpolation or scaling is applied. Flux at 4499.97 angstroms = 6.003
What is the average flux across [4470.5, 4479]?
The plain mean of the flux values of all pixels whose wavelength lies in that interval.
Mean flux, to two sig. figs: 5.8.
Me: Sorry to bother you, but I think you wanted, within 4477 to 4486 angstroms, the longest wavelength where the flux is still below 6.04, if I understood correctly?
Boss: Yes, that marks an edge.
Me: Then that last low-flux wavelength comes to 4485.49 angstroms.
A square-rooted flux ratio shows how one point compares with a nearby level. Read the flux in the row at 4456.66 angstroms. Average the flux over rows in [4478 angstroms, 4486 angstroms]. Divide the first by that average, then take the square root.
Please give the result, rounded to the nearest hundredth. 0.94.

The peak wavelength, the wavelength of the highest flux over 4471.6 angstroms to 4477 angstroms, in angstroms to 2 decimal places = 4475.17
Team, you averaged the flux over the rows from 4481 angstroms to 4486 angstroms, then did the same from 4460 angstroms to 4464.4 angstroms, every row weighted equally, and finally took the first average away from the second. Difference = -0.4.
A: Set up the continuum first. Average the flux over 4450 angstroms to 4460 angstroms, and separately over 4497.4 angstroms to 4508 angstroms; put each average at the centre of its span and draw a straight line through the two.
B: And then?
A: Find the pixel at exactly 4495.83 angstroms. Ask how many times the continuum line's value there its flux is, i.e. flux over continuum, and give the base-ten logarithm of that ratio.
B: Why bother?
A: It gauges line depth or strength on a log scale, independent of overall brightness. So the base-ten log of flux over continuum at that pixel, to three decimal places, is -0.034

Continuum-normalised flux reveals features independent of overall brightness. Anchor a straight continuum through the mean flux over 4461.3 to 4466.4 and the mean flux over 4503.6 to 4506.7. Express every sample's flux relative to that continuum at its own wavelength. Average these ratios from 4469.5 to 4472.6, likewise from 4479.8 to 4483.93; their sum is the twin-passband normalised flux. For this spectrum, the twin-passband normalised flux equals 2.07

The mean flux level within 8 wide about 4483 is 5.93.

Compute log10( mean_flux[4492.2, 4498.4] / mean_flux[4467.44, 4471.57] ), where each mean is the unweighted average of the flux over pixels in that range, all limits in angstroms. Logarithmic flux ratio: 0.018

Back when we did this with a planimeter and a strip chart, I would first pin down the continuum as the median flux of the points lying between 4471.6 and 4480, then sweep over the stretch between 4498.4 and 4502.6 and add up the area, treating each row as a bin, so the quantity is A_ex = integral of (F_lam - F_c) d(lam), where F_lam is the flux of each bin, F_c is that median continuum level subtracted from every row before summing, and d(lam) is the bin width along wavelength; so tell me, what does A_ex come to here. 1.8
